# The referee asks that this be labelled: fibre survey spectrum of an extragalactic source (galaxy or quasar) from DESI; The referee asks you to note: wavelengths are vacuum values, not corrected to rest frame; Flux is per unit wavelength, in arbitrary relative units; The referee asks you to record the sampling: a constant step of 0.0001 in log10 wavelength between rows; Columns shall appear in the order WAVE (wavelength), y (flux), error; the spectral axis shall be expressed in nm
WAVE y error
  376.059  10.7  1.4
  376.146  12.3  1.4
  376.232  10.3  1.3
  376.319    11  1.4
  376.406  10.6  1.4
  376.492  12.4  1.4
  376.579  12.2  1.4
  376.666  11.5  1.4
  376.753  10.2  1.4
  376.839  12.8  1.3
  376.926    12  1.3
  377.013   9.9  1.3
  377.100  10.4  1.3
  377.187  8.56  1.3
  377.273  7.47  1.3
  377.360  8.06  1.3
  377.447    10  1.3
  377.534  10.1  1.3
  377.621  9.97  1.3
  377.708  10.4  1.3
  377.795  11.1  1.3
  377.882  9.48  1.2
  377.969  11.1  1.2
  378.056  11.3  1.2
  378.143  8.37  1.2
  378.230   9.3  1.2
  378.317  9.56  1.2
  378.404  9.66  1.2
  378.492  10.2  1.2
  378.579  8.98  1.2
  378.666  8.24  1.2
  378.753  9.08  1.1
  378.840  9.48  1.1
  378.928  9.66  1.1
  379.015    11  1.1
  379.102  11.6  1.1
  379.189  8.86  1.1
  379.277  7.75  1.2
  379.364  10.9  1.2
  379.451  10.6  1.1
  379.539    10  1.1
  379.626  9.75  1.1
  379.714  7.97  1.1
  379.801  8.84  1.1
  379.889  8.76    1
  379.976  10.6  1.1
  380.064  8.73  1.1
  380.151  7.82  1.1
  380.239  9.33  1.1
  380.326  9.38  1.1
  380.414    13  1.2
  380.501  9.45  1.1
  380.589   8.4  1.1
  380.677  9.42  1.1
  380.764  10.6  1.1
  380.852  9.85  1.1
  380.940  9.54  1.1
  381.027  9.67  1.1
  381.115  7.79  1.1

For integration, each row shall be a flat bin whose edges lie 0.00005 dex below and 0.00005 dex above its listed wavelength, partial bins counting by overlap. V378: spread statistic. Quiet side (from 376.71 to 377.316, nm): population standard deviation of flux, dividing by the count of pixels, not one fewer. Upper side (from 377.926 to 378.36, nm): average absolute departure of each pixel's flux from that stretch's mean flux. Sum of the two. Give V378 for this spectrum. 2.7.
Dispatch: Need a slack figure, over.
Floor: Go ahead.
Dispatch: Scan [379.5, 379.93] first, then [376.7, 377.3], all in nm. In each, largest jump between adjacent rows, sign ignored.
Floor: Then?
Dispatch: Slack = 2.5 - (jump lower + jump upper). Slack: -1.9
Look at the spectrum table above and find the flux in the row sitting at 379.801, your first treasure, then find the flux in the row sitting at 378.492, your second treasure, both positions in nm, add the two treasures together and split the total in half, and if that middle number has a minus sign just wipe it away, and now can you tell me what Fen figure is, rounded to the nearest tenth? 9.5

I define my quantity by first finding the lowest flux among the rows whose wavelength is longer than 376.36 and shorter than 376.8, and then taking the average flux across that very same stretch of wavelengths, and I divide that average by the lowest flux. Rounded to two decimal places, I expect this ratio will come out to 1.12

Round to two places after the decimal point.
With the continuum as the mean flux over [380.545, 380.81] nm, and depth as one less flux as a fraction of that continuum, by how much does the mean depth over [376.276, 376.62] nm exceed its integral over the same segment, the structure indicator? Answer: -0.14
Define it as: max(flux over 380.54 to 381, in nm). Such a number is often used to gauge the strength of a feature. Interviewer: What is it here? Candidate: 10.6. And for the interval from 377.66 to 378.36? 11.3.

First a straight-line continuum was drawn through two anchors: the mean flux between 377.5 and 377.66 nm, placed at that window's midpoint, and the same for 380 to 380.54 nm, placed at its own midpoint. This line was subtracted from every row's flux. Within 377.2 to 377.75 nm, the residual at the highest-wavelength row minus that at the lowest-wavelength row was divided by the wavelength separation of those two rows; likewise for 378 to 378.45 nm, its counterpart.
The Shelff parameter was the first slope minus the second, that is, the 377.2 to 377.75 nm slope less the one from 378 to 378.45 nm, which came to 11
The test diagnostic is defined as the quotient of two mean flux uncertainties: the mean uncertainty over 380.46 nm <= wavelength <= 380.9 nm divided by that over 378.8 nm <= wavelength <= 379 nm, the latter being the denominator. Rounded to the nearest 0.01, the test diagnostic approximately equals 1.00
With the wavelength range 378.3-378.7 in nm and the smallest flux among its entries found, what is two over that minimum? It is 0.24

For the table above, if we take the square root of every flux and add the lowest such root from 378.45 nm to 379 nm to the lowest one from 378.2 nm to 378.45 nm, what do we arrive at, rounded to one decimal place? 5.9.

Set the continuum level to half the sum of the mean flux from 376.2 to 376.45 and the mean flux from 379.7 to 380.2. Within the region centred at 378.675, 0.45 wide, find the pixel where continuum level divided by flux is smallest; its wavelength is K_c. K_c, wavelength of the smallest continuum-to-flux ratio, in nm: 378.492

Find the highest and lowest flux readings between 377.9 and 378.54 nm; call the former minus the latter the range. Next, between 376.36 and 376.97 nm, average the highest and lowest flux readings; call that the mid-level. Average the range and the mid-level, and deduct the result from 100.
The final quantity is 92.8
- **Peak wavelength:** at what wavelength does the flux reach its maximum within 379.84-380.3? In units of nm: 379.976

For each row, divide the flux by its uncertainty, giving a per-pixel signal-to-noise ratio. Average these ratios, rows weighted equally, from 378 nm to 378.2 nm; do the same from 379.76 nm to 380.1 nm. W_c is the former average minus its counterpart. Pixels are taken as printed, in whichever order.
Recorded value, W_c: -0.4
